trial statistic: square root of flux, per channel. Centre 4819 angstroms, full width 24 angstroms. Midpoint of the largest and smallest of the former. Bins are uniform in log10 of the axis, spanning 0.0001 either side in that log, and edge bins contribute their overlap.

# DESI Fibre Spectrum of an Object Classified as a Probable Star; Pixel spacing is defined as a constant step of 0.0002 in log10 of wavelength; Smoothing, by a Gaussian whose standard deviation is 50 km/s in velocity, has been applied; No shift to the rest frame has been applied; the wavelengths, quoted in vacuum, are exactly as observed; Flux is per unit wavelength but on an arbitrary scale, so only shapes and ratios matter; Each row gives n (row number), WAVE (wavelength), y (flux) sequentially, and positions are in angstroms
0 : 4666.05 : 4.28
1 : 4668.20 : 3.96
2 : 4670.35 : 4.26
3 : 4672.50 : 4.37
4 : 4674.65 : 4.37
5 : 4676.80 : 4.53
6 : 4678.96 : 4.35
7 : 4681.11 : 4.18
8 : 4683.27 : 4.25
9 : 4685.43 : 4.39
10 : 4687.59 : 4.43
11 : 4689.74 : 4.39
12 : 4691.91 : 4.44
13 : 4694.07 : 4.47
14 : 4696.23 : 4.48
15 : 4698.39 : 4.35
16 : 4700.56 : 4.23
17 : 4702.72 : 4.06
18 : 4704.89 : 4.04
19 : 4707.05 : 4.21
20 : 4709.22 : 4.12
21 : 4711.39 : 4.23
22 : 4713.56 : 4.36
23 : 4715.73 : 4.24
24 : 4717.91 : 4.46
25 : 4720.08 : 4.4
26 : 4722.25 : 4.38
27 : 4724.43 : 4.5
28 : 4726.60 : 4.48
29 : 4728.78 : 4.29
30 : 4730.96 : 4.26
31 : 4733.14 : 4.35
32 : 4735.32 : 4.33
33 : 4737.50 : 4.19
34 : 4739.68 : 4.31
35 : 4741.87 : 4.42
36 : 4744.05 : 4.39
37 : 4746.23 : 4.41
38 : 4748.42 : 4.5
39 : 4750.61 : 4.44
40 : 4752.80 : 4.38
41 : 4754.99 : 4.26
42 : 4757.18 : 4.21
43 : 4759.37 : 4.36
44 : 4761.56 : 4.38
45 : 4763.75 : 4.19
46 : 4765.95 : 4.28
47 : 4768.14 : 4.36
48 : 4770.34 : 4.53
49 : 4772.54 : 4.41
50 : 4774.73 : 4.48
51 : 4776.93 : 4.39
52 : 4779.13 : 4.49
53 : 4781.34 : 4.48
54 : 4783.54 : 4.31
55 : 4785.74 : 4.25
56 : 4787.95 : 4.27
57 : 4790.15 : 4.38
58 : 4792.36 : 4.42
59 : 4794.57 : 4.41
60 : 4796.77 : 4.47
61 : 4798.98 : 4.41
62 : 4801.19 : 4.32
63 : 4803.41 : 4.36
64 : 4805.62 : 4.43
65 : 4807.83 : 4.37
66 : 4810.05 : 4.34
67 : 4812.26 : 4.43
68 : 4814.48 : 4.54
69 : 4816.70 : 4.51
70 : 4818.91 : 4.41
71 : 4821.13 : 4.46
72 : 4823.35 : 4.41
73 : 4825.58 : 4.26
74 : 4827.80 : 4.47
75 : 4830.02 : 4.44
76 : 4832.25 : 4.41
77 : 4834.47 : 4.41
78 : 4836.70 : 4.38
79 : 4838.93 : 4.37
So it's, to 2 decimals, 2.10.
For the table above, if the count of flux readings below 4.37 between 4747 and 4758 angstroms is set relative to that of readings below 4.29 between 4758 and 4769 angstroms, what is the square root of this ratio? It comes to 1.0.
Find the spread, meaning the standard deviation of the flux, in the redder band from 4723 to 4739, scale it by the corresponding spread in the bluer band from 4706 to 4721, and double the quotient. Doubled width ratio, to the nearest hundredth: 1.88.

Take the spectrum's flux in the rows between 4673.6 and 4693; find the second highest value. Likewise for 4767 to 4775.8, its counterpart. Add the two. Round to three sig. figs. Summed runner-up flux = 8.92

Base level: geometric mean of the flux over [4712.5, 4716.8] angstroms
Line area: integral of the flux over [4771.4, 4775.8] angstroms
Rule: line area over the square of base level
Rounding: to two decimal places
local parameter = 1.06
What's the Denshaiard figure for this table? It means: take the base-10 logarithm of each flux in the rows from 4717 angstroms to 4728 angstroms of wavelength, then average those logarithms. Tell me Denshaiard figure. 0.648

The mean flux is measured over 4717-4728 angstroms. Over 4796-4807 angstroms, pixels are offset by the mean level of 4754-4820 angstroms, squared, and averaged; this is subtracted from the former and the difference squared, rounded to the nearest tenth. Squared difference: 19.7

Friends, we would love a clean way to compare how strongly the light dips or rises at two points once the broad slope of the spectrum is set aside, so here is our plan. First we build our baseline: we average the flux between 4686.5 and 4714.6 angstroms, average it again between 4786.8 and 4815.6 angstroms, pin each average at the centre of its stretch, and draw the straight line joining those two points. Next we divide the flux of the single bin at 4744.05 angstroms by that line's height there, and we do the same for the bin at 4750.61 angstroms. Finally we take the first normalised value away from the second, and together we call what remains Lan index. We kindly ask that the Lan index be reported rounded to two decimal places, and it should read 0.01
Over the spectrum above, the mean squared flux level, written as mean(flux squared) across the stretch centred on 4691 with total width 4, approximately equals 19.5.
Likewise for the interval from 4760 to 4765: 18.4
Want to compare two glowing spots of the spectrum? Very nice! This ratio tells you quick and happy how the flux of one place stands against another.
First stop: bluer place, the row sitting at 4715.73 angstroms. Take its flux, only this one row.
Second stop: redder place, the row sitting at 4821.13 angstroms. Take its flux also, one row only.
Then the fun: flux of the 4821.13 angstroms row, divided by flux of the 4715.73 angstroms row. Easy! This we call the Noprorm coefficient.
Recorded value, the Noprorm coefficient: 1.05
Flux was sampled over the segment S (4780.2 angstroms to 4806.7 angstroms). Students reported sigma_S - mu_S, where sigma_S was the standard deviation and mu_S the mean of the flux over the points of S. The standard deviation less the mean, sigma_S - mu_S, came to -4.30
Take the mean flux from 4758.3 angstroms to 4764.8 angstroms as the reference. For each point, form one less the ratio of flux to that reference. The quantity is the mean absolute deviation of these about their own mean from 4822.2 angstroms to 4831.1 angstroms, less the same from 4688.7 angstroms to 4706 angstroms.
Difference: -0.019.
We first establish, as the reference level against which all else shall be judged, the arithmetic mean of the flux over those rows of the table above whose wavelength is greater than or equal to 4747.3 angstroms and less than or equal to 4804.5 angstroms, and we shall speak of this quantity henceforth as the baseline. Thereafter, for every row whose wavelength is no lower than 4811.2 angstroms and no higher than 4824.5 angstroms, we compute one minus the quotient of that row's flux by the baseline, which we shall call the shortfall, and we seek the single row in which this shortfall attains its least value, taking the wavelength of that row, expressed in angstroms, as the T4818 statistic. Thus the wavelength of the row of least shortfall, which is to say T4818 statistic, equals 4814.48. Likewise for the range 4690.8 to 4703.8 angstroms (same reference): 4696.23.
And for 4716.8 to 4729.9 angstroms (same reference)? 4724.43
